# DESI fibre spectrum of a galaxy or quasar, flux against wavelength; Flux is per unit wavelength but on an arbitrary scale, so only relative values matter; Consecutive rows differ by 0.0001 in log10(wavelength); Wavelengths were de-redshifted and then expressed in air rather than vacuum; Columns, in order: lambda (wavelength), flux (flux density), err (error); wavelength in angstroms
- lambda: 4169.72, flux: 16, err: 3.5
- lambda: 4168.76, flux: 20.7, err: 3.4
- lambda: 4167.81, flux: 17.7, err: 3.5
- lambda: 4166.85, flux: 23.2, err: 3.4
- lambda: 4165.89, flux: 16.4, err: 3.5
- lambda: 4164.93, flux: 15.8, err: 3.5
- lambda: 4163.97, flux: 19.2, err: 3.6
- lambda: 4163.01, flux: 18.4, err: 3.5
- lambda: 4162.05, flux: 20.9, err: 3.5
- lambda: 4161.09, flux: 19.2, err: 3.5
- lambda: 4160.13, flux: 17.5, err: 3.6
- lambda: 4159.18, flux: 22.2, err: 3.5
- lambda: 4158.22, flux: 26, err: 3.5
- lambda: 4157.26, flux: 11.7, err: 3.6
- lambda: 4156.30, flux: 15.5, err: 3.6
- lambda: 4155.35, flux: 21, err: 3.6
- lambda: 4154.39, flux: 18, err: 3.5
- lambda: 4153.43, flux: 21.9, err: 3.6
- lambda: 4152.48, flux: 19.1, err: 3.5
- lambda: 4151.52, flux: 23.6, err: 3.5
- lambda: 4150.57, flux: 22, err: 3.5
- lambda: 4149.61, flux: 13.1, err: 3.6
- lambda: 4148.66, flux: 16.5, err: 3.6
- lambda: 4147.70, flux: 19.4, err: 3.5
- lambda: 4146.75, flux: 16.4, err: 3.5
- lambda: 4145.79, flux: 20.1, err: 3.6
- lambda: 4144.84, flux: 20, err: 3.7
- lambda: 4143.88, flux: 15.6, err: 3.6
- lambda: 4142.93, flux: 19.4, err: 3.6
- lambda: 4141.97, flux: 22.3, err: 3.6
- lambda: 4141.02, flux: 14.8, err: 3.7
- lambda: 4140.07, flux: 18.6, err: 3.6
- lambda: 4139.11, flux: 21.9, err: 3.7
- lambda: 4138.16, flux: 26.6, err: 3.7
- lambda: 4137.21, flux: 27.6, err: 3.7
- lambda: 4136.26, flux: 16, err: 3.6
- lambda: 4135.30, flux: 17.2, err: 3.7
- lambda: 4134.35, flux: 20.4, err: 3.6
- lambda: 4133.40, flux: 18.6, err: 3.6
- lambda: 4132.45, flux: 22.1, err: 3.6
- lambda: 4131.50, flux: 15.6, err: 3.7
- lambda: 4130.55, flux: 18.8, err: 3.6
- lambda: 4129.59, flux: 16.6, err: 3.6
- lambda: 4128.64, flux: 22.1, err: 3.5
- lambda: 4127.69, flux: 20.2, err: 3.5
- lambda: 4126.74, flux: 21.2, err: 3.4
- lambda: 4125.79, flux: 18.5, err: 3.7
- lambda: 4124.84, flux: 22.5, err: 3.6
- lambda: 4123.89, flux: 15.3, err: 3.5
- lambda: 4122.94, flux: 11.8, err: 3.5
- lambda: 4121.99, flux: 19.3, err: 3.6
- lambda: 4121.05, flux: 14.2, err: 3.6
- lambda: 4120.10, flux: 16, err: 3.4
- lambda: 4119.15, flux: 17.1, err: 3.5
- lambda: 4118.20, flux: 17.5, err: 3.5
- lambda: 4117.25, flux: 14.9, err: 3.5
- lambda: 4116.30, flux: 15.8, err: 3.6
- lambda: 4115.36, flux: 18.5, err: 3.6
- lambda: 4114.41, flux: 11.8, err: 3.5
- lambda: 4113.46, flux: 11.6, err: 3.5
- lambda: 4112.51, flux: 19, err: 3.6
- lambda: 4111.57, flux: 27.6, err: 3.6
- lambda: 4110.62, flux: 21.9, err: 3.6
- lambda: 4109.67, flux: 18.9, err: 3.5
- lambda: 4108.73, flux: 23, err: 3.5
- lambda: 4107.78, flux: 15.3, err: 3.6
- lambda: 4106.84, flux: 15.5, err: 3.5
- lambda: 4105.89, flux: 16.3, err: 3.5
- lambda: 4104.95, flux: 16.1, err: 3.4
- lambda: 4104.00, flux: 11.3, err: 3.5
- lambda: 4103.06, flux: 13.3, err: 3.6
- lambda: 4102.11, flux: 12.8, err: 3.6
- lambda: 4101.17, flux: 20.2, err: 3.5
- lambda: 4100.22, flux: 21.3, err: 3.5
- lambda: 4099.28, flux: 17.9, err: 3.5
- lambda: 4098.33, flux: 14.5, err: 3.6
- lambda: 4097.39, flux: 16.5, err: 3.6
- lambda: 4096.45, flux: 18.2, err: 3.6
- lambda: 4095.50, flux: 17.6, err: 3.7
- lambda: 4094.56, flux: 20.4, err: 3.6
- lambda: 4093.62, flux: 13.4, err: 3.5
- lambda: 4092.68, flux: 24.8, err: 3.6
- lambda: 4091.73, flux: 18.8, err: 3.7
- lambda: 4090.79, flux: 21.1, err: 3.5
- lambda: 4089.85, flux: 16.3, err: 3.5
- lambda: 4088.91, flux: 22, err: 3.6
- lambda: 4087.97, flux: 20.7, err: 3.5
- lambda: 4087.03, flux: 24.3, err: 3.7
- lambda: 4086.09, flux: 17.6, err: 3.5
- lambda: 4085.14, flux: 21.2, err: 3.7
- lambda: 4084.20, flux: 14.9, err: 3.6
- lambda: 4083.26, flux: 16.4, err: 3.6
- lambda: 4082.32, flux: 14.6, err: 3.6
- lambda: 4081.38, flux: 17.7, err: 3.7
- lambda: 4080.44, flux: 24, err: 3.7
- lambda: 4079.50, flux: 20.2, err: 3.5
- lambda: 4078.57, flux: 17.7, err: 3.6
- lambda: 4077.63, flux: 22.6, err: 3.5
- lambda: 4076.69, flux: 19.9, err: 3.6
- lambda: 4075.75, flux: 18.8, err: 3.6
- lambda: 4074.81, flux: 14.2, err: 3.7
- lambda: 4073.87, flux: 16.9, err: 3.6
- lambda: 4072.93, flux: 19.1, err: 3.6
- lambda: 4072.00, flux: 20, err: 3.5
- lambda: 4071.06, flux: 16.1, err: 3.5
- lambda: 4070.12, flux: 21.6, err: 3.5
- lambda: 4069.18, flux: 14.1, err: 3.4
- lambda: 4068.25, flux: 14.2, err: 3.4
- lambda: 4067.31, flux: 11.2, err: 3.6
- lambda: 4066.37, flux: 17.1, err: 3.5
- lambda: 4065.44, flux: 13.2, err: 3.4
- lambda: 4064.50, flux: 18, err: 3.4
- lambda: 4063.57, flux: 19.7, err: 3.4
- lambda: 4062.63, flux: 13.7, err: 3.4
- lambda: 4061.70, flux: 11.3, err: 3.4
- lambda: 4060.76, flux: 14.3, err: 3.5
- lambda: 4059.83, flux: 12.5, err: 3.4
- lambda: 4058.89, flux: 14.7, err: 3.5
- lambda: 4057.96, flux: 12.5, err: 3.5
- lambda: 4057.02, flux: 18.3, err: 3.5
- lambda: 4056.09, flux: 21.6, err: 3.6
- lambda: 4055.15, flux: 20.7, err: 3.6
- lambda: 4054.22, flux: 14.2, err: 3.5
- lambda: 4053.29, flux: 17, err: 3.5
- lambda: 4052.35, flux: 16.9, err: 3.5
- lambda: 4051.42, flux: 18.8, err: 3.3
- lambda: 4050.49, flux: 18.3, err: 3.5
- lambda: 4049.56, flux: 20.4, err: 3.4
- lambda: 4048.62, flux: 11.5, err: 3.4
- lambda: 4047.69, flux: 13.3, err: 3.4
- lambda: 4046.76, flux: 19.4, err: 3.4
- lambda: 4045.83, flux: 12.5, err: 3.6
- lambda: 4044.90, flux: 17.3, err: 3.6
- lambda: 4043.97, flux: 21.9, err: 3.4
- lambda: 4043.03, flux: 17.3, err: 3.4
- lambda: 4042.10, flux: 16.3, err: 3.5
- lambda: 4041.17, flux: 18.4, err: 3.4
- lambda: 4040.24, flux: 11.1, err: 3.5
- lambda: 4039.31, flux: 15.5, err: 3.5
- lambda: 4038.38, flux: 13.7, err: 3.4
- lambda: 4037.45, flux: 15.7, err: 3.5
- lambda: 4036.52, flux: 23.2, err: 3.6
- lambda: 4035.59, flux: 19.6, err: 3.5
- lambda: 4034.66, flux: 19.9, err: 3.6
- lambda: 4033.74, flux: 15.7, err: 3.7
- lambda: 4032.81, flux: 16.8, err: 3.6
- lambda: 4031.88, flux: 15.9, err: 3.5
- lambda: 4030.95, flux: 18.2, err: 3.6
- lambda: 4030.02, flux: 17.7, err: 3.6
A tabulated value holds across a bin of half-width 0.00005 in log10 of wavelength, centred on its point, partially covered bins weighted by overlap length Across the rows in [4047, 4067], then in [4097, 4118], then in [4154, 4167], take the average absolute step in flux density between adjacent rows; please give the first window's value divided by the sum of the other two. 0.42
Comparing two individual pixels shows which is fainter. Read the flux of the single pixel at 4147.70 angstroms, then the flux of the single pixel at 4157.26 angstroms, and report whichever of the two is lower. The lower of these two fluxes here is 11.7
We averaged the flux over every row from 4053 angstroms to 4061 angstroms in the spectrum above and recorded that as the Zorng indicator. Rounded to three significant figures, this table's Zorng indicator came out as 16.2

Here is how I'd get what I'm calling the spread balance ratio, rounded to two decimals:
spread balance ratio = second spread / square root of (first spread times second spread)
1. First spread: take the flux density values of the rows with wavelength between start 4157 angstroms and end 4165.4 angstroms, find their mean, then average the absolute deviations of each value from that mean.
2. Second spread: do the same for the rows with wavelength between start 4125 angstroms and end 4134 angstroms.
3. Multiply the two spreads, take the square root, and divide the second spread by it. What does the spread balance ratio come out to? 0.82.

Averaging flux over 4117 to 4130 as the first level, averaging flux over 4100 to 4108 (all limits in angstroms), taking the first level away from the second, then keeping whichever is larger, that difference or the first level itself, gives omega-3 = 17.7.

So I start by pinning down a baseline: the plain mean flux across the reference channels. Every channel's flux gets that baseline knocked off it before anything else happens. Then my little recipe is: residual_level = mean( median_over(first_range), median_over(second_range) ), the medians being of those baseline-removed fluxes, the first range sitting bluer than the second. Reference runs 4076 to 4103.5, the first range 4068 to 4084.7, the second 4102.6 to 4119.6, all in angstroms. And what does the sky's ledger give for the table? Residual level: -1.7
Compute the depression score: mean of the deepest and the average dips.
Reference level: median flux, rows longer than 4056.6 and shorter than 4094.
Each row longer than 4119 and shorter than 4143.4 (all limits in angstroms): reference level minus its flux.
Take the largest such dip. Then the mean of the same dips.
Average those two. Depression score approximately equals 2.2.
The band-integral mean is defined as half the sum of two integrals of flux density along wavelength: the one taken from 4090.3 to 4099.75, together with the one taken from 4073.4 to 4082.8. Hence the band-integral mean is 174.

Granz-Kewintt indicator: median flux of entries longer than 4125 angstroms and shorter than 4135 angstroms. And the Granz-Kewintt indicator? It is 19.5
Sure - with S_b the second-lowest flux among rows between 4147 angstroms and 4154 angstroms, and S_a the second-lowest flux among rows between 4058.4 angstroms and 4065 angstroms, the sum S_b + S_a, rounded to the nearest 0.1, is 29.0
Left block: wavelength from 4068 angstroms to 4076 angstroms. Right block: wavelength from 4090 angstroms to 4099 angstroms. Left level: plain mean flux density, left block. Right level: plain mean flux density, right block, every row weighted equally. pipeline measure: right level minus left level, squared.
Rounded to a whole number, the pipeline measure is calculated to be 1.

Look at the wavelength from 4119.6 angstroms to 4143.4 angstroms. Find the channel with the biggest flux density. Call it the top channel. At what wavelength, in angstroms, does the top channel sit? 4137.21 angstroms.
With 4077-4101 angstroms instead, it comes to 4092.68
